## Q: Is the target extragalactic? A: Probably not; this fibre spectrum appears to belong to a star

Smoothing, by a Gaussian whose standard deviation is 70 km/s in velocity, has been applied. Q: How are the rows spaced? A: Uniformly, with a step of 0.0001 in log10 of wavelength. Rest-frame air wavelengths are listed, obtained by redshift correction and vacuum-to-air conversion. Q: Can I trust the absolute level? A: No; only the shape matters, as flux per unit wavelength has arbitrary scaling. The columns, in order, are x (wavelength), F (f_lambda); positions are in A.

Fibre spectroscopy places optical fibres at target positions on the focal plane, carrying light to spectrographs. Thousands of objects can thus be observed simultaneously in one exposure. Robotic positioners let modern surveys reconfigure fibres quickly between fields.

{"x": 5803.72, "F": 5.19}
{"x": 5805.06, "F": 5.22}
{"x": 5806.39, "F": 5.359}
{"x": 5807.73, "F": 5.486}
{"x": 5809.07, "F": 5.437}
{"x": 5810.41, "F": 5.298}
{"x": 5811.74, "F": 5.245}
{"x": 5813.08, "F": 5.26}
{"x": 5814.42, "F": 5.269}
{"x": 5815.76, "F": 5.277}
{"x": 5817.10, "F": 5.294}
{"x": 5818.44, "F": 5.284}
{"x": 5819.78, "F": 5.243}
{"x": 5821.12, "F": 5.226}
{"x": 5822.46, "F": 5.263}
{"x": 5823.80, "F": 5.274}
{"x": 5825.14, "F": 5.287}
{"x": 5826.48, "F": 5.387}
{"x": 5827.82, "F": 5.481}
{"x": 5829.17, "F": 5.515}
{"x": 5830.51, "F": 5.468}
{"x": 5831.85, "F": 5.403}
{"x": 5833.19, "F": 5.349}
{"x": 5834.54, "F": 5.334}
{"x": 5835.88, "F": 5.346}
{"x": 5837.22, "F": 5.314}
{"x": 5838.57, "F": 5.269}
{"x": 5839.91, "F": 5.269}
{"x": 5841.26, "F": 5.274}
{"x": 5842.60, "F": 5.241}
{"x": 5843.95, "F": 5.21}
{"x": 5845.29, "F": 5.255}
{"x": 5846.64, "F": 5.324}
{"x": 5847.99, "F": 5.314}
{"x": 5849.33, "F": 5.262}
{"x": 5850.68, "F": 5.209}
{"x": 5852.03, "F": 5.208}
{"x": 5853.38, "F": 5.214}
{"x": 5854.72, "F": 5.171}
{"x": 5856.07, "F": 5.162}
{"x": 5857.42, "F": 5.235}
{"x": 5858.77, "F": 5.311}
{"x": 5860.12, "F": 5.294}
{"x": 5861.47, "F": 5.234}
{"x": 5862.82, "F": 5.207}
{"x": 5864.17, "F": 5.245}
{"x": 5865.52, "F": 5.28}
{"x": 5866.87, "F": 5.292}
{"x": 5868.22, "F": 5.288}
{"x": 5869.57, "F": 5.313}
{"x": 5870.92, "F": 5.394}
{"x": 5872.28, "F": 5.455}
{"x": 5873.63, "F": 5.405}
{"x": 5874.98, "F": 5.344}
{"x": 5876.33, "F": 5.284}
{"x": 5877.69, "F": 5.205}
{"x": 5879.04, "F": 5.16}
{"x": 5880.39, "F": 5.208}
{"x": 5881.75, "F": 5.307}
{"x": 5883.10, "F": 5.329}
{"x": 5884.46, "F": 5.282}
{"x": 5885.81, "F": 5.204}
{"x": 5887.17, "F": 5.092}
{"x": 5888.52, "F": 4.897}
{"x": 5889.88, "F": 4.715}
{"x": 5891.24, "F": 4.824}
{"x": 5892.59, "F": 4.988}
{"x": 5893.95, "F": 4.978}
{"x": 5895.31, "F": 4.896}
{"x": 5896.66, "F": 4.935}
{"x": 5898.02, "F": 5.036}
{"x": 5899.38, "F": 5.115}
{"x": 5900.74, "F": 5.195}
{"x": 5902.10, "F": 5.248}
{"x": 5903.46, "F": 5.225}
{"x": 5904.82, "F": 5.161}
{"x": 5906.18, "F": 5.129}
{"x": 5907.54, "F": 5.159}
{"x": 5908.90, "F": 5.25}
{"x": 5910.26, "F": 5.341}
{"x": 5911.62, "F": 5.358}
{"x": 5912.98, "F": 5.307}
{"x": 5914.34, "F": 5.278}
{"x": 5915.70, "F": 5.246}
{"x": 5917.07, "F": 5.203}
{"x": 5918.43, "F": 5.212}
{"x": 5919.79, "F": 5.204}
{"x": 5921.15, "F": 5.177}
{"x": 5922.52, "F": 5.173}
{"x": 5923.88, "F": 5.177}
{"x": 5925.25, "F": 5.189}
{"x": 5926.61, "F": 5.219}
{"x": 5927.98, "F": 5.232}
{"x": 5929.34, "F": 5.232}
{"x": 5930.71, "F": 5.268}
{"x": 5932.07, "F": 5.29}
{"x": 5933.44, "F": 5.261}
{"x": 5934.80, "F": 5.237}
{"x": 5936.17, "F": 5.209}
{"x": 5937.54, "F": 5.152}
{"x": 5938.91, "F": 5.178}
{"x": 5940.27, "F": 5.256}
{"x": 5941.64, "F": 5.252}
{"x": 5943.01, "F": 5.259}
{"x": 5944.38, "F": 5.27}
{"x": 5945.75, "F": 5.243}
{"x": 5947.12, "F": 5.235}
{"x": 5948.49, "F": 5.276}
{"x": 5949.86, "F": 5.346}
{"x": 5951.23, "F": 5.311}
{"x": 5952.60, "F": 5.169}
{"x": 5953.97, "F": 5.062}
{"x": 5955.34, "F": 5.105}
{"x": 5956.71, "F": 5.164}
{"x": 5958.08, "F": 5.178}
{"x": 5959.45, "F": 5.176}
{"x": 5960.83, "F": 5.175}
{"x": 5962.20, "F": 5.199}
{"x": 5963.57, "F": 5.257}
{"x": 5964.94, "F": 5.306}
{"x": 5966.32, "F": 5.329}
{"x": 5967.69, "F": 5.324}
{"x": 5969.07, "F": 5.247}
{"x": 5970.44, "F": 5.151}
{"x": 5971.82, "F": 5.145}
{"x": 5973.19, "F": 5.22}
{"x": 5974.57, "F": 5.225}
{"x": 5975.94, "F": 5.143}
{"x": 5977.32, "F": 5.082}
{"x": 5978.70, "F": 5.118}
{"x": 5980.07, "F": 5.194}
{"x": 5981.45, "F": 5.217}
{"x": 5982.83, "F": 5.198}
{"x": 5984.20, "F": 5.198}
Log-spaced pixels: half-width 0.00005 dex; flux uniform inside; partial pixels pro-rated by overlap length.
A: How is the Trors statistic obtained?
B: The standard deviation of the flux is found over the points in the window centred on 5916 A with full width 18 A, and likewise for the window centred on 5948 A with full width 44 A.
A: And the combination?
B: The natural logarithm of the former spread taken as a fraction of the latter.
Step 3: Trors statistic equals 0.0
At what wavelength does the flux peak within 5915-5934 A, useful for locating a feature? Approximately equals 5932.07 A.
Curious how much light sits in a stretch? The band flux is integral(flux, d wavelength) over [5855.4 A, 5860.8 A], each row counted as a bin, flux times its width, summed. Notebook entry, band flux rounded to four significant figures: 28.33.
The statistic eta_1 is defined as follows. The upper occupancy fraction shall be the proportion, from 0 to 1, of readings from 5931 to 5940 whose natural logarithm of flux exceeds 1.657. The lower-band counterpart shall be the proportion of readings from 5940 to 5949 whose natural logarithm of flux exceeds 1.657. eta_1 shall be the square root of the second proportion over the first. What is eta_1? 1.5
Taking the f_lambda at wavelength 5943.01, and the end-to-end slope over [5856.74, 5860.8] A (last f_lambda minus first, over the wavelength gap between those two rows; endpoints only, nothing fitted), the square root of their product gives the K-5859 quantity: 0.34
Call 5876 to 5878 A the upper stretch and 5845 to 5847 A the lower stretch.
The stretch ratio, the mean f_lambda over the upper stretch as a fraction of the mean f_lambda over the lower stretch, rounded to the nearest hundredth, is 0.99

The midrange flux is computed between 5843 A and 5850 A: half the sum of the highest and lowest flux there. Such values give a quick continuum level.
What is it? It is 5.27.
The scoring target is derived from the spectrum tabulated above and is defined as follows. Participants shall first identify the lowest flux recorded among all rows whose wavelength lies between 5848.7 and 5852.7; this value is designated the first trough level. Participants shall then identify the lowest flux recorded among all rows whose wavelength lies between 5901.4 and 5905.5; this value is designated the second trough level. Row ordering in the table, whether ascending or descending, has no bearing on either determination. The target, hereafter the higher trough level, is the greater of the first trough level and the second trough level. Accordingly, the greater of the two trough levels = 5.21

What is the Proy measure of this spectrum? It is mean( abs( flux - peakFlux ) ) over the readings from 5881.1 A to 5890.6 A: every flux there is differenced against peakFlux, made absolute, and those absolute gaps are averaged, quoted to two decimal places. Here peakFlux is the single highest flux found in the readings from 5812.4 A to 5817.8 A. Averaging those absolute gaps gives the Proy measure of 0.19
